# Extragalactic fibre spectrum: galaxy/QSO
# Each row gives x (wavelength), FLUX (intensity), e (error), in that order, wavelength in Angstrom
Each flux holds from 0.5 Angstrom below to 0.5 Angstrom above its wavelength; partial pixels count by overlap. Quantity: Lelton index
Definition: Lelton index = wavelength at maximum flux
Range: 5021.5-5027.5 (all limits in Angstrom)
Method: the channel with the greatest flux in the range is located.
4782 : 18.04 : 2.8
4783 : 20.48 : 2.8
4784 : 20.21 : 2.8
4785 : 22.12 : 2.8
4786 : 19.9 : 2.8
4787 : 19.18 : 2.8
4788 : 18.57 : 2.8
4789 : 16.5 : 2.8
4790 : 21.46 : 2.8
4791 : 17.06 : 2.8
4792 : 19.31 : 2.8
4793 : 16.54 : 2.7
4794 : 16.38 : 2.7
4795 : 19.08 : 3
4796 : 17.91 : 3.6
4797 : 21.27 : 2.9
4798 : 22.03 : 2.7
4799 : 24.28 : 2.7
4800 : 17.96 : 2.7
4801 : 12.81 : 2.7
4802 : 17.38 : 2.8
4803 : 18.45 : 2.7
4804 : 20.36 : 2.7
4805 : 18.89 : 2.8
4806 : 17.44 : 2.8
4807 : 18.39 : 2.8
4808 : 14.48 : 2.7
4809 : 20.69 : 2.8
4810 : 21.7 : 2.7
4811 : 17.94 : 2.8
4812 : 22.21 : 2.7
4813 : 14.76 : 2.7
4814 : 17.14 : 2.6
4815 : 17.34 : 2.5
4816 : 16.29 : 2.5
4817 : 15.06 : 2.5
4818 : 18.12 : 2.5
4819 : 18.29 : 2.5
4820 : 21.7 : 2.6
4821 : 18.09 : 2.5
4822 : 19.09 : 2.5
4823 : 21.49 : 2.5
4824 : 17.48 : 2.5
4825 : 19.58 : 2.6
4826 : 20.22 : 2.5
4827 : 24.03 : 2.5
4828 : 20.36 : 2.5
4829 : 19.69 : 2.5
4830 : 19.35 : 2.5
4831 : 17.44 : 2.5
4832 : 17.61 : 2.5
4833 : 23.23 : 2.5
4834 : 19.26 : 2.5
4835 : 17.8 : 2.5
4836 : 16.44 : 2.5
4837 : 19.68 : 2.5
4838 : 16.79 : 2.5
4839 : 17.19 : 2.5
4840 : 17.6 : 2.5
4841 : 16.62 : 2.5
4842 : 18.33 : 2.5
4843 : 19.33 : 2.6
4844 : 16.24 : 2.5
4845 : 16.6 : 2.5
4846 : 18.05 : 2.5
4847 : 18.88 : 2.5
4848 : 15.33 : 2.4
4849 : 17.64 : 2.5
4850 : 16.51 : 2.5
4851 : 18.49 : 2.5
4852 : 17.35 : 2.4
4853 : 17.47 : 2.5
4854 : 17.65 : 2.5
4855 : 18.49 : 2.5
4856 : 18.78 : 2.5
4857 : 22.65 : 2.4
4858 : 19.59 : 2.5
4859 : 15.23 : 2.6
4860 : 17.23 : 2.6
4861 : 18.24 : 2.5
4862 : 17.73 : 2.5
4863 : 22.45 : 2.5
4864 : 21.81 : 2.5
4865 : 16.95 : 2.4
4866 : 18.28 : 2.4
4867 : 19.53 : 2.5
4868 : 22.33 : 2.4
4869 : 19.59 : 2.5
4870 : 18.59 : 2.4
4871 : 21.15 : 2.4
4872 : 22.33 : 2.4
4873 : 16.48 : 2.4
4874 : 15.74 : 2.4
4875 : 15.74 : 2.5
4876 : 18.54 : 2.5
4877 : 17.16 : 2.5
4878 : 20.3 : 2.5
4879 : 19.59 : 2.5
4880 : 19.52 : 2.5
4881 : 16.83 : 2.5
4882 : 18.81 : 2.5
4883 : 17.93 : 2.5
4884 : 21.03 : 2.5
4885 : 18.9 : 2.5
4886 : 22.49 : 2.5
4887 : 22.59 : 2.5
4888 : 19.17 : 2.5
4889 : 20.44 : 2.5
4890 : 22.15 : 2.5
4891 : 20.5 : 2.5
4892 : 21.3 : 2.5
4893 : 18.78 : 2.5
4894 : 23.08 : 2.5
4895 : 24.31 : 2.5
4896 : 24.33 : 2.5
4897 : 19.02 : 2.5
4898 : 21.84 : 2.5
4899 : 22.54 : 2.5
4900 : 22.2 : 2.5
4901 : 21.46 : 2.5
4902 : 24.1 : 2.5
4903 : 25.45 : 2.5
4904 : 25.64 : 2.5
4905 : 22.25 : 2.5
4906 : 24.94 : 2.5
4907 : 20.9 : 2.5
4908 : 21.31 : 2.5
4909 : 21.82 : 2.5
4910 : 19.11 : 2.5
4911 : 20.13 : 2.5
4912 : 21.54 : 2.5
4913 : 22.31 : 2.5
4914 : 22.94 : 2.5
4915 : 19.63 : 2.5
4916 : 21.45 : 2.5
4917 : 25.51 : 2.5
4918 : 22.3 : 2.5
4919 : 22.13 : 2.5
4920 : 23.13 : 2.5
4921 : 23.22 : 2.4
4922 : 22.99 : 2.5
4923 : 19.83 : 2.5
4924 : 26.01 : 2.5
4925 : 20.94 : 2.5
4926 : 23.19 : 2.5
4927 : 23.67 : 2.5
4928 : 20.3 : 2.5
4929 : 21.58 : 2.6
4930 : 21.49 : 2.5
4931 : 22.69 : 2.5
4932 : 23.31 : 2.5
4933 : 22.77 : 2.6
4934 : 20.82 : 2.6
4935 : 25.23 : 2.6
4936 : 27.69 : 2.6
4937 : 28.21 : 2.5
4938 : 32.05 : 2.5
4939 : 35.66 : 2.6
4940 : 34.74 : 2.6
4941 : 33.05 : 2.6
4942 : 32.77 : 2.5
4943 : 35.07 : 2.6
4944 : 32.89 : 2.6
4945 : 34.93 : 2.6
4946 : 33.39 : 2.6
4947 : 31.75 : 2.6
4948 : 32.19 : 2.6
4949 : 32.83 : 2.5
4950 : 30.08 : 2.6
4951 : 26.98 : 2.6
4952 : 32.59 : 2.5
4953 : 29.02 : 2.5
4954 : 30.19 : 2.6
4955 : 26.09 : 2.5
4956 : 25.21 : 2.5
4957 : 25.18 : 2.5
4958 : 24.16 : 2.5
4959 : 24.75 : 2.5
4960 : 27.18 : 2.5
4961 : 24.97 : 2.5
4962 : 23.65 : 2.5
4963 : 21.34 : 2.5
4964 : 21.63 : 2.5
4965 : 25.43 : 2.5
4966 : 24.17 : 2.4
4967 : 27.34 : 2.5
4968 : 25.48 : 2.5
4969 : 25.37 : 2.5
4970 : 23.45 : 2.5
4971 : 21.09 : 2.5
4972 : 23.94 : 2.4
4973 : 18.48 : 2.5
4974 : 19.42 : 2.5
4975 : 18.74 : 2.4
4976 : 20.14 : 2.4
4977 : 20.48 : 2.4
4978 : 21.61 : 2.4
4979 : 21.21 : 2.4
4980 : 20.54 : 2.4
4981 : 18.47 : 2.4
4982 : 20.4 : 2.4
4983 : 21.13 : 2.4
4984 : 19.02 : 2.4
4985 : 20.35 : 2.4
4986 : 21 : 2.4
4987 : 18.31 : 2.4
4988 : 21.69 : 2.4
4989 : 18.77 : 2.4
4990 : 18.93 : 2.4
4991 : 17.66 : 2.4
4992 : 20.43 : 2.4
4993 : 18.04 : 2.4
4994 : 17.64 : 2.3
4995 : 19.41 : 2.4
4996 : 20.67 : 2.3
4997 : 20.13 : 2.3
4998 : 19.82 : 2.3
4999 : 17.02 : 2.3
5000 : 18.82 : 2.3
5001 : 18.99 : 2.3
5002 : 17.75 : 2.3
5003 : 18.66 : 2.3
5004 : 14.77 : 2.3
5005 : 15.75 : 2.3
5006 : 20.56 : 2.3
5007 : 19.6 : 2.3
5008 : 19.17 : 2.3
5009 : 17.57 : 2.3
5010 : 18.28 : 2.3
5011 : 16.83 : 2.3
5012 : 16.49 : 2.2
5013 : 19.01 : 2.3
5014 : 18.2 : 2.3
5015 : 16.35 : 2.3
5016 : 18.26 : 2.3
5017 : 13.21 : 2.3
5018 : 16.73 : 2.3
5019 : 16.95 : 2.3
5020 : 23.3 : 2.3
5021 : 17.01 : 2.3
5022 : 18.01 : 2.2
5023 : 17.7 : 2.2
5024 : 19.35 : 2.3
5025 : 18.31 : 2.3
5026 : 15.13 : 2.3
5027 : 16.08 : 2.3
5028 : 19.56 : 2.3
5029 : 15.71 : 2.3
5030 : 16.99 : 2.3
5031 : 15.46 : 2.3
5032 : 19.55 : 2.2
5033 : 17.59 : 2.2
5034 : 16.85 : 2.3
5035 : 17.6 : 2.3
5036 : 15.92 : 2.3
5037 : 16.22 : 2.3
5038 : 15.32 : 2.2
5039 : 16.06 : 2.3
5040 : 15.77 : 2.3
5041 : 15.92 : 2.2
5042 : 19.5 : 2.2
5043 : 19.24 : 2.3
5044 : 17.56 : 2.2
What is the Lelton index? 5024 Angstrom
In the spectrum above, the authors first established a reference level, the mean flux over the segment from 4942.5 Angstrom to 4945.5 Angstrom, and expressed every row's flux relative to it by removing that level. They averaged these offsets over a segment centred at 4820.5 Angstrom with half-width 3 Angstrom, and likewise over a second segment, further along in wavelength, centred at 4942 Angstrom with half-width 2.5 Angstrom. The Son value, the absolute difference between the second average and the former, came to 14.2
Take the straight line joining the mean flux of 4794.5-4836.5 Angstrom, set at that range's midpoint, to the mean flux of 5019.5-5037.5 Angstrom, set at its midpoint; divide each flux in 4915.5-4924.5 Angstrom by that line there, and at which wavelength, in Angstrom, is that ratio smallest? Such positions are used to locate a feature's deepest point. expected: 4923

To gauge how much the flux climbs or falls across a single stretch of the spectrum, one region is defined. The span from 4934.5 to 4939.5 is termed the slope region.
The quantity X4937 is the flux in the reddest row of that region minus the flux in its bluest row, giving 10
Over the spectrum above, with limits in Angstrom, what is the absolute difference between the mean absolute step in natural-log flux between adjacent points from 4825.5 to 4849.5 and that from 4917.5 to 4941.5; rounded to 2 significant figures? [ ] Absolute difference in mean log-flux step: 0.024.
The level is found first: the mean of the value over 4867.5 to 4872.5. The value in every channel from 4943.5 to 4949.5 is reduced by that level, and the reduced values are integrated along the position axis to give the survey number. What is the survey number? 73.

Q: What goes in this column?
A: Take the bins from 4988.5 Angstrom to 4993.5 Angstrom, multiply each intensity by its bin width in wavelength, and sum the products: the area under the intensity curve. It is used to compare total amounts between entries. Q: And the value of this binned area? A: 94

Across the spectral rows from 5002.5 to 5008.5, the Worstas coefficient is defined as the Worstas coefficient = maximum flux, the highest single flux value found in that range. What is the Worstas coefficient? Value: 20.56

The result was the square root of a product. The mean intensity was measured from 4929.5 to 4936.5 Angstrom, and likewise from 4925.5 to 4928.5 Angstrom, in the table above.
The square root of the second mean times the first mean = 22.9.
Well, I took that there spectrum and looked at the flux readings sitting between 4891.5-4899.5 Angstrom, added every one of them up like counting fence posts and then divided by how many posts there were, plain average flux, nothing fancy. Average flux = 21.9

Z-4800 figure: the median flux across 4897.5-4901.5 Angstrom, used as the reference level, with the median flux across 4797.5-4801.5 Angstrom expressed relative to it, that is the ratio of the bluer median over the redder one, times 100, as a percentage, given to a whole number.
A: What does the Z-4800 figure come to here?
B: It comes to 91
